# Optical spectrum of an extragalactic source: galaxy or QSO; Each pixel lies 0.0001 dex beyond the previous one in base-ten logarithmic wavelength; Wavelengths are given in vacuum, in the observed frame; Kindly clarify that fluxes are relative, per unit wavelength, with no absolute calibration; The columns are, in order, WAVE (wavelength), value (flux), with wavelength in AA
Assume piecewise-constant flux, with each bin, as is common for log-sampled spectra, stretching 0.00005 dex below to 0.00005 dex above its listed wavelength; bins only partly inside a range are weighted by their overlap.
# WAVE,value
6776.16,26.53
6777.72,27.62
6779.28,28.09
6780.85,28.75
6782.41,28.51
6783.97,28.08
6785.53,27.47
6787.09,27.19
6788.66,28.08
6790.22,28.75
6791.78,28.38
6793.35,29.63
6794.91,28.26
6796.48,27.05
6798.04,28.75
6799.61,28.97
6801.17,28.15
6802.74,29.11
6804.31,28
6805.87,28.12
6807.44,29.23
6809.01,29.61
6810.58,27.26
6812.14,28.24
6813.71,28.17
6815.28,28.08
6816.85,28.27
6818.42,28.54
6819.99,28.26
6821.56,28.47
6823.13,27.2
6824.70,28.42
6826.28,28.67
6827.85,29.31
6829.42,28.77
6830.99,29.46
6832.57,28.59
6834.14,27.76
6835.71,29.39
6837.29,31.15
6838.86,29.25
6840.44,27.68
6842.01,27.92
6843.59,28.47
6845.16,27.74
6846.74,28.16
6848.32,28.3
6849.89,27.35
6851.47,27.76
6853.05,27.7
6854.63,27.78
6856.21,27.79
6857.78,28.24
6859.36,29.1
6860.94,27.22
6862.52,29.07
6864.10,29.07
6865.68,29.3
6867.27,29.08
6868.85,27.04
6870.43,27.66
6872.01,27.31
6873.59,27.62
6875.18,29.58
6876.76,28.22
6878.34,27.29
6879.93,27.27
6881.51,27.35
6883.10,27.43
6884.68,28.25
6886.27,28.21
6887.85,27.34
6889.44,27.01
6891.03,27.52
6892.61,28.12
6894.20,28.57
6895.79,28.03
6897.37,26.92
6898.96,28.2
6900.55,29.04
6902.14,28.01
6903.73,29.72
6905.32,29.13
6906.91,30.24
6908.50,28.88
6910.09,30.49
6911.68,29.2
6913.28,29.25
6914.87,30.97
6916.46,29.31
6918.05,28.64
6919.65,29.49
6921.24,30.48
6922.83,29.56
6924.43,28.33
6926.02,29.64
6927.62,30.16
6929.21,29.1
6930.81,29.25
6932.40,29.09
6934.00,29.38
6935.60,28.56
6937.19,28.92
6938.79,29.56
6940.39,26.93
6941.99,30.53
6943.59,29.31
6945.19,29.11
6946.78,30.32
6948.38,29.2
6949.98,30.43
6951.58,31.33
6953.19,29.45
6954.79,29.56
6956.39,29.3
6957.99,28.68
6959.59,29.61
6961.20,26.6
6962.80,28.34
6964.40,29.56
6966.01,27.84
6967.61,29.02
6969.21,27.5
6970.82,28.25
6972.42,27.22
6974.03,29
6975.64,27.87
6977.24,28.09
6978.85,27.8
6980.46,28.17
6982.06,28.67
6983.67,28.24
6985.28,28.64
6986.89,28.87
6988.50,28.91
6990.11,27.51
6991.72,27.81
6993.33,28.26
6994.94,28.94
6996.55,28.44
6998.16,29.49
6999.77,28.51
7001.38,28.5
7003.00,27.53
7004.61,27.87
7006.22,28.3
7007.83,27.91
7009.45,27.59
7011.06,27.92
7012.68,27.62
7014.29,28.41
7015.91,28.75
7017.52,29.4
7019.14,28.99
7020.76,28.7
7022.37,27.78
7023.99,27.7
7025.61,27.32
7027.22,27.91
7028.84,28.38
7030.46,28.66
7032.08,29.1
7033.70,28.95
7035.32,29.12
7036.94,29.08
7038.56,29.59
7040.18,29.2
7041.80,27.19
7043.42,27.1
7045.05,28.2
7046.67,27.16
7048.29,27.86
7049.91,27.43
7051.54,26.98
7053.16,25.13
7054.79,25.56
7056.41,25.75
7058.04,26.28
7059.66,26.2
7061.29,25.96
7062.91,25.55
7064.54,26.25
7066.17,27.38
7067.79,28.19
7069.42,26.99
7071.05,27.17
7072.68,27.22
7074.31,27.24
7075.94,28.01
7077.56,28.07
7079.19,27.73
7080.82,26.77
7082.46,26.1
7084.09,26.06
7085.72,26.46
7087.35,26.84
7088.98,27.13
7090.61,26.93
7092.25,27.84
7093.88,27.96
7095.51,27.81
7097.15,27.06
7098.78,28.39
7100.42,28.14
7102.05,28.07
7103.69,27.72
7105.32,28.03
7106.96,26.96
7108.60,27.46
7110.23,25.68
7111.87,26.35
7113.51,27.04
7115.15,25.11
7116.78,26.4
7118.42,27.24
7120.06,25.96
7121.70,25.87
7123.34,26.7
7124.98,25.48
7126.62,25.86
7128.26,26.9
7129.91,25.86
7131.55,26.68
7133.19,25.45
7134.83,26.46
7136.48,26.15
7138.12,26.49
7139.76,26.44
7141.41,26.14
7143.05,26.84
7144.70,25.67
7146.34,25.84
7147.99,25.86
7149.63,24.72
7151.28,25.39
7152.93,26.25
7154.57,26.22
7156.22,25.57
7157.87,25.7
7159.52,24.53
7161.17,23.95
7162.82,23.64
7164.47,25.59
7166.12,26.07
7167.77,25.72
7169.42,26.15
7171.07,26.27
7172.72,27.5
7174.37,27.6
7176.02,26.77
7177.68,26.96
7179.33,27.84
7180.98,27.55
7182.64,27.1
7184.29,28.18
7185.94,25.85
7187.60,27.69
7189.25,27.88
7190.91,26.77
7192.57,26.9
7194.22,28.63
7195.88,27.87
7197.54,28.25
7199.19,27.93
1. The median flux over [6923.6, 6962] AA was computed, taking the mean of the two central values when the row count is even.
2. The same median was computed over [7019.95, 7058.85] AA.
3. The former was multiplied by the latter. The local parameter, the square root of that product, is 28.6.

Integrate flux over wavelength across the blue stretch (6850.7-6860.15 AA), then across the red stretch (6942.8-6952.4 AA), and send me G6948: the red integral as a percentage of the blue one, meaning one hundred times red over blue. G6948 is 108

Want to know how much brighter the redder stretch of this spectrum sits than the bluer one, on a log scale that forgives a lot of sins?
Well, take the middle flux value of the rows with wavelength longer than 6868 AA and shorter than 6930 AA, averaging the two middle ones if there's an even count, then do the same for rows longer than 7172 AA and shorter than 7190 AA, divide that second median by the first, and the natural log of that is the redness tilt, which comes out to -0.028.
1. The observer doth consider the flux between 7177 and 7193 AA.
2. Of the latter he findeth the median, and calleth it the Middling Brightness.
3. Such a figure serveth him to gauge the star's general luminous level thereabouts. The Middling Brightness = 27.3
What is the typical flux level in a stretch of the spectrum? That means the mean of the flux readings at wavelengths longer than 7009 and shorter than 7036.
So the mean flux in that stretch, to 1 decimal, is 28.4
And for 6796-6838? 28.6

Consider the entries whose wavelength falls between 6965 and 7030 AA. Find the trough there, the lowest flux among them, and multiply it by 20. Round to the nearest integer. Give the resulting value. 544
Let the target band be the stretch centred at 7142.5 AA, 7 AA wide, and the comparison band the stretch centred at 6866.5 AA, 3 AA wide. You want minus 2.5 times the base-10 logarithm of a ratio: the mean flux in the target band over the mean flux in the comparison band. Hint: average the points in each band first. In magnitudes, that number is 0.11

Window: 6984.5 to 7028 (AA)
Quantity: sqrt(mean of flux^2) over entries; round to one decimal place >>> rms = 28.3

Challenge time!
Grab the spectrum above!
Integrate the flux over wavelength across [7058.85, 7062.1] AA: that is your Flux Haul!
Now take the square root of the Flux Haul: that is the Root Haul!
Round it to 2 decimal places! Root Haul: 9.21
